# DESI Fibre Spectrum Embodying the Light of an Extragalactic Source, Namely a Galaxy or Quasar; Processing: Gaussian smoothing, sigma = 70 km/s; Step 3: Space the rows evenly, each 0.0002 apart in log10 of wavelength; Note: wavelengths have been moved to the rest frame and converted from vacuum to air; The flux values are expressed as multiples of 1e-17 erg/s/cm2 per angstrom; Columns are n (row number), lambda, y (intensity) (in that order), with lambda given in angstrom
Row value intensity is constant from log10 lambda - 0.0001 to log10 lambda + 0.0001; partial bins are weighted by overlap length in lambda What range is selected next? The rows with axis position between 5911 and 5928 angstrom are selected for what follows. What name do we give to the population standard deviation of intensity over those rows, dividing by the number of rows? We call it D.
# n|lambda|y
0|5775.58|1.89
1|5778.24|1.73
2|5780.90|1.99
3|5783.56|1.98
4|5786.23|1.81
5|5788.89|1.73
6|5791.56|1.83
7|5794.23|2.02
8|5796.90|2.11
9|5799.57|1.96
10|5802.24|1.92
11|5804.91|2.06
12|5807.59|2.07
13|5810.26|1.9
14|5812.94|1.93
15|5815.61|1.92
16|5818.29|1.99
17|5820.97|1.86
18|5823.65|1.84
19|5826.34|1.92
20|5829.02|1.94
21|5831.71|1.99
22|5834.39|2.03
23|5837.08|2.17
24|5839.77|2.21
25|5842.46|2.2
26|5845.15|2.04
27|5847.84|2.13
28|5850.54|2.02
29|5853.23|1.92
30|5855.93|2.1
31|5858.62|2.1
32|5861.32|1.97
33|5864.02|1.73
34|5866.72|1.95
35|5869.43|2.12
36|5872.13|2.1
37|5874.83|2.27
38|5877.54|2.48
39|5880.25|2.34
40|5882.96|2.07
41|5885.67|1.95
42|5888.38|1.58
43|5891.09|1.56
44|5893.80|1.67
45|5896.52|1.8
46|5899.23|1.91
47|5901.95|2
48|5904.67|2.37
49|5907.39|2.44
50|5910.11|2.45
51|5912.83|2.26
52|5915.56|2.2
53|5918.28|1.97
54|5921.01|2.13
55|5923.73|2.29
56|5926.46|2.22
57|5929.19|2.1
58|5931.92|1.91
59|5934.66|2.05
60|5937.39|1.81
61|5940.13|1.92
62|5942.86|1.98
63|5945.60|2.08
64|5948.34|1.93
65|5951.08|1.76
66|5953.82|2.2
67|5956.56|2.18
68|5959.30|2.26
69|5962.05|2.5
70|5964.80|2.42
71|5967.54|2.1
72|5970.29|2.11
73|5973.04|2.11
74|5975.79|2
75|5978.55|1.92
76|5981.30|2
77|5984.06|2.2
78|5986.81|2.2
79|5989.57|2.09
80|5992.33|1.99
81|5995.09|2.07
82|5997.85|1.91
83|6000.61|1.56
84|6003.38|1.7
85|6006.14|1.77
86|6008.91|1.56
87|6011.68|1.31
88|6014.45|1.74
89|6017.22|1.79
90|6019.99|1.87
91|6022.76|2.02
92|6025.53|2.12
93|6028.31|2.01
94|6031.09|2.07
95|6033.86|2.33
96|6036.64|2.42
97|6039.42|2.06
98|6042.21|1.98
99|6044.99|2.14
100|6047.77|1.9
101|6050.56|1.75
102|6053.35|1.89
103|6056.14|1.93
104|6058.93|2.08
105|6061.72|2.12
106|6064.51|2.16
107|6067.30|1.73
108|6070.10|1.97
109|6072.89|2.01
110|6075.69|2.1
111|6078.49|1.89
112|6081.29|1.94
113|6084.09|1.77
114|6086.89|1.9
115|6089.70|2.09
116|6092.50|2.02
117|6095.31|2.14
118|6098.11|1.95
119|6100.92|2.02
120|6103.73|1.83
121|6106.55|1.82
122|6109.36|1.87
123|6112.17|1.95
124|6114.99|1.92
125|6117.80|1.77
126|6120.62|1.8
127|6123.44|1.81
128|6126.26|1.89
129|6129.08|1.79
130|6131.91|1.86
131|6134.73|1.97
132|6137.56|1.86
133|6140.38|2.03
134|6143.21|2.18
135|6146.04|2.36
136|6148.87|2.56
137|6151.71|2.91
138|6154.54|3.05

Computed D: 0.11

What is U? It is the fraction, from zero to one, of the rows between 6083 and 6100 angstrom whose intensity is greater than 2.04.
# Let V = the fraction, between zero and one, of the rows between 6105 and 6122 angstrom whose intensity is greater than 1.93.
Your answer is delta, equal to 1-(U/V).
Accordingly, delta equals -1.00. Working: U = 0.33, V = 0.2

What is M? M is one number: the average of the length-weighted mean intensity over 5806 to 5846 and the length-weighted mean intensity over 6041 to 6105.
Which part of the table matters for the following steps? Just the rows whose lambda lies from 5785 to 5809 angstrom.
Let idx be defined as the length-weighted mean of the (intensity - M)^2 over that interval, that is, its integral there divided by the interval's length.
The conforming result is 0.017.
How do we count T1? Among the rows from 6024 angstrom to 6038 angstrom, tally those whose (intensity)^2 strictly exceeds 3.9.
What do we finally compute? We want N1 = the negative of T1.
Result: -5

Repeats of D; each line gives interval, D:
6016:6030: 0.12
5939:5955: 0.14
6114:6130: 0.06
